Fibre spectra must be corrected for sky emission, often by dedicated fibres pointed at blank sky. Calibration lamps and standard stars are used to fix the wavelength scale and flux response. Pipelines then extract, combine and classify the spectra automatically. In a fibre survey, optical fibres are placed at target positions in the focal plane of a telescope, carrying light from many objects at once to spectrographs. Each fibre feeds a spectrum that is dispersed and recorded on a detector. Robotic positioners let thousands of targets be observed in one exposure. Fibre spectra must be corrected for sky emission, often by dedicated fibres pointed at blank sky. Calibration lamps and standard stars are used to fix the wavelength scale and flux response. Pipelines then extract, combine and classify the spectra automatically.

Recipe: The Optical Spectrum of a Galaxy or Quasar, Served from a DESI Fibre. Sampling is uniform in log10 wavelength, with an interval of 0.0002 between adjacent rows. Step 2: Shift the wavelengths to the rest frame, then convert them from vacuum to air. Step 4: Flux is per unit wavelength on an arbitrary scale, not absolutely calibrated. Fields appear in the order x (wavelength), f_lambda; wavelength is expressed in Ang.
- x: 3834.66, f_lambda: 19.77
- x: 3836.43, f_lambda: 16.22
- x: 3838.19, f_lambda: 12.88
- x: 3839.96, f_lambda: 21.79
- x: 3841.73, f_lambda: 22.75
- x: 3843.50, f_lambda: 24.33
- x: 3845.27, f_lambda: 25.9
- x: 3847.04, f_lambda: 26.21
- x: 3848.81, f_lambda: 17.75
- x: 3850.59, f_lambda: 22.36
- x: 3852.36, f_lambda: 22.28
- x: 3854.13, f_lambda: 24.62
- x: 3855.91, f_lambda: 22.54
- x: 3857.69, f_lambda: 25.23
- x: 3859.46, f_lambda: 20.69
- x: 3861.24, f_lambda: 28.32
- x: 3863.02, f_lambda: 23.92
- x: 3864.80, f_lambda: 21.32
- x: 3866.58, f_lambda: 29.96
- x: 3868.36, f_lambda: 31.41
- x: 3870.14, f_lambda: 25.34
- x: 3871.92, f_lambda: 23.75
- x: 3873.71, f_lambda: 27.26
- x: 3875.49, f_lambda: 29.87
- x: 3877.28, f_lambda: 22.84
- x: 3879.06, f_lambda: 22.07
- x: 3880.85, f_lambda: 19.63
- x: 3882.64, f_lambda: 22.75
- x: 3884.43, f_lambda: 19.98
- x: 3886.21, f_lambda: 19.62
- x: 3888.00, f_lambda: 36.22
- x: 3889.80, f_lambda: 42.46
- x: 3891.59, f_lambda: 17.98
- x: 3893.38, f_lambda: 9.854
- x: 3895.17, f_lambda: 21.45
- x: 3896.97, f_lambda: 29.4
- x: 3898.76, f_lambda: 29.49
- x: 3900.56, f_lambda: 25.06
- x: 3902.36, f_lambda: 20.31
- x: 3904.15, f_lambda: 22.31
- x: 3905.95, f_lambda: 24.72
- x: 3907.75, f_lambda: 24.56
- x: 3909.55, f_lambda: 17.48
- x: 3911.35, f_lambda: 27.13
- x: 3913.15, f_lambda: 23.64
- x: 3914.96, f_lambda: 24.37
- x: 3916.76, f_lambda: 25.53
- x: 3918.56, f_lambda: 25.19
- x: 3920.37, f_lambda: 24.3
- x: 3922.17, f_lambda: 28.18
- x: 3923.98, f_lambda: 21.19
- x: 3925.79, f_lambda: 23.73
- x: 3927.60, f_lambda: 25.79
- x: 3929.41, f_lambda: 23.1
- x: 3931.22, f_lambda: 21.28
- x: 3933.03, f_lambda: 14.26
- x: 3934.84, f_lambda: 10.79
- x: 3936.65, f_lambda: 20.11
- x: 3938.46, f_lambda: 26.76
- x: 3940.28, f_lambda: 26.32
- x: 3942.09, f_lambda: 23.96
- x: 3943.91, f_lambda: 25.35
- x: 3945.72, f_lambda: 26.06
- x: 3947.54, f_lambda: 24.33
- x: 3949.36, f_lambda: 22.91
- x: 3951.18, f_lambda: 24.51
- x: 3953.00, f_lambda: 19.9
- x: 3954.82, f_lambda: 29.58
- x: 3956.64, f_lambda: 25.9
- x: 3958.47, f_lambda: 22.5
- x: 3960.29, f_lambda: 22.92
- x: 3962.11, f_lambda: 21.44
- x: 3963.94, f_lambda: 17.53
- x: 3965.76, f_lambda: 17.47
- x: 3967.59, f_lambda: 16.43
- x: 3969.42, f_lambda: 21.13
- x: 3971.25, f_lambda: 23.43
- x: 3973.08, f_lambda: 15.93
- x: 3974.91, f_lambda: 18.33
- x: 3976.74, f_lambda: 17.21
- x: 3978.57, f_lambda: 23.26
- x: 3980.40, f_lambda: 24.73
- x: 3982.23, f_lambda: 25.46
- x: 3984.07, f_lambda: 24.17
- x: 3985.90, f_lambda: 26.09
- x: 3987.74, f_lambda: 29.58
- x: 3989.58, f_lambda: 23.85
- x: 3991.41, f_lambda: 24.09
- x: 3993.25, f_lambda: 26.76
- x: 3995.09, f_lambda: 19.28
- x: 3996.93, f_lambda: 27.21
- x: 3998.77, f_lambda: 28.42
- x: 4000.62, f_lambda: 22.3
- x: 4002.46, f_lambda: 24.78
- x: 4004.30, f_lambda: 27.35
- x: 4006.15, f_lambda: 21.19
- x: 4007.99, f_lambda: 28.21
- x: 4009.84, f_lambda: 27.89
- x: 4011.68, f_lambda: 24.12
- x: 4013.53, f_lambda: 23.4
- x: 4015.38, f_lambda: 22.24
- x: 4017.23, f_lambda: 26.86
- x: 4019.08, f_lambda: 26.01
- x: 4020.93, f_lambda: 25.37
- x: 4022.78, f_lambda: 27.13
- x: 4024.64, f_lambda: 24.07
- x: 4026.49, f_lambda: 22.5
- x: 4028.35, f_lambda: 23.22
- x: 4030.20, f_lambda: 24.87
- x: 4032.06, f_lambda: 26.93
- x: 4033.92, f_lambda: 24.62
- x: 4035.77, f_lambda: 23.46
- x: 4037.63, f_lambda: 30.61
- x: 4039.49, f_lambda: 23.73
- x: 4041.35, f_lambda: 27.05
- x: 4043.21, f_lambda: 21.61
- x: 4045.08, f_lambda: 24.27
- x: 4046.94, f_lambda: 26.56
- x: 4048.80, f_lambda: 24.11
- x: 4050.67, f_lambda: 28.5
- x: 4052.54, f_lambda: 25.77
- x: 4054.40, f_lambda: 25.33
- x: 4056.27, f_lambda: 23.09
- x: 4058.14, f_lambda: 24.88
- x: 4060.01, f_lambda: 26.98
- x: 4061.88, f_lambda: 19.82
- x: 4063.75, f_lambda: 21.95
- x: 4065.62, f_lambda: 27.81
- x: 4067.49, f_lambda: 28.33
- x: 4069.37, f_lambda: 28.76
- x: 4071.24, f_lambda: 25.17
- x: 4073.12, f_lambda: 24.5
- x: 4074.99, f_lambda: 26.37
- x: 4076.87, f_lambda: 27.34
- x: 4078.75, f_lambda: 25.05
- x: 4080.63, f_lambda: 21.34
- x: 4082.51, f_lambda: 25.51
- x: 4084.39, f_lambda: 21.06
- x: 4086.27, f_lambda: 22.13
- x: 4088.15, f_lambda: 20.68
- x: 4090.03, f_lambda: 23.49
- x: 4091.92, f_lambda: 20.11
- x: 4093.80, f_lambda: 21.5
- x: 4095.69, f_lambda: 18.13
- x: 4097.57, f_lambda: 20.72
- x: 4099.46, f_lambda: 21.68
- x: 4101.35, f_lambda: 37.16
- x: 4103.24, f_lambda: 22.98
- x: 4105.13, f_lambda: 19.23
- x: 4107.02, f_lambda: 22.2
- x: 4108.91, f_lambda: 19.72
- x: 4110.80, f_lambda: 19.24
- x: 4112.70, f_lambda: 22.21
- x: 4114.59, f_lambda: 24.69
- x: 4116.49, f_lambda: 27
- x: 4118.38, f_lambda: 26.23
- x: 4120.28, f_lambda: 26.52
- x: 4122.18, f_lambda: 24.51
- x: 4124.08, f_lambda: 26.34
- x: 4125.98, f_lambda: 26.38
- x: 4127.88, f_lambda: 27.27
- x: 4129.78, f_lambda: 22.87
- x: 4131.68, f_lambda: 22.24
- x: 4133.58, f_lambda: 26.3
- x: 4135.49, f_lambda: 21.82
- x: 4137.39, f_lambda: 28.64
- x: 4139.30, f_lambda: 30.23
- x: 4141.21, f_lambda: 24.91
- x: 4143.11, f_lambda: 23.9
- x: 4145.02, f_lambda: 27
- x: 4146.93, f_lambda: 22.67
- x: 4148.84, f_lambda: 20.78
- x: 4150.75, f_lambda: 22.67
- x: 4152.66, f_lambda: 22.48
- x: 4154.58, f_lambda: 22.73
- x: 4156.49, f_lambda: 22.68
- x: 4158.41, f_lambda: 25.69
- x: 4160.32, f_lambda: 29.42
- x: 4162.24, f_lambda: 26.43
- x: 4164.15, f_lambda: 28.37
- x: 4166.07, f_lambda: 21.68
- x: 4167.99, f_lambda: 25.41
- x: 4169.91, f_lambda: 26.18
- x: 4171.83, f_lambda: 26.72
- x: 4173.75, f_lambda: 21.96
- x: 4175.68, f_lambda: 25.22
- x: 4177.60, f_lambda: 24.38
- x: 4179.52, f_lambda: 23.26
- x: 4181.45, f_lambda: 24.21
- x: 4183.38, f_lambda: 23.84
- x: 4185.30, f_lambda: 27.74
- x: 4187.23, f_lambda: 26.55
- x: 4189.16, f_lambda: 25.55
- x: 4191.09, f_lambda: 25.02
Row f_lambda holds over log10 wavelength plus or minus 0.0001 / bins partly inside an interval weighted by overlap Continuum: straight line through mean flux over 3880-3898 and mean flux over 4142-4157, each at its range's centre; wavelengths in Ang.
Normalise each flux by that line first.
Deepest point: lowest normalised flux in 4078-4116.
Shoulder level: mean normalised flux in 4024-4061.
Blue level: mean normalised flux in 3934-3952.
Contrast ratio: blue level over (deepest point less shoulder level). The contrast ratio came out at -3.3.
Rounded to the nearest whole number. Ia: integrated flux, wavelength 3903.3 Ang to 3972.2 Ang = 1570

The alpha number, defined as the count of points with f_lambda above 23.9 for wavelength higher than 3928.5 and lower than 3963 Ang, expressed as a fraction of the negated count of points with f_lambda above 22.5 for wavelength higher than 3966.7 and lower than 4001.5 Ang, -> -0.75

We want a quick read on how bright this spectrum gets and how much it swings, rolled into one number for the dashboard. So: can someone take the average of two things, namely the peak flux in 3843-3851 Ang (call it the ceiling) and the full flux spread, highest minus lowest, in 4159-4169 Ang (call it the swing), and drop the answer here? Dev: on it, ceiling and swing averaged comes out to 17.0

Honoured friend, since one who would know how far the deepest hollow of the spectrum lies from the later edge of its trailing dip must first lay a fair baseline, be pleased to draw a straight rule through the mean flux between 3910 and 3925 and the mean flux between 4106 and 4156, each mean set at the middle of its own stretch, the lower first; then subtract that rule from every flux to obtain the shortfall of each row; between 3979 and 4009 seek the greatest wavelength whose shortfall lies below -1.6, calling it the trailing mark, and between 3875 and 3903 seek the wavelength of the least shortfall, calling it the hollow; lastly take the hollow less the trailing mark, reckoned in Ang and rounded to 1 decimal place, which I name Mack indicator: -112.8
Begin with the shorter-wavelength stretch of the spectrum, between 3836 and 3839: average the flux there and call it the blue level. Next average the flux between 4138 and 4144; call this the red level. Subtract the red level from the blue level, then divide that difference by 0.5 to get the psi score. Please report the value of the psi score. -24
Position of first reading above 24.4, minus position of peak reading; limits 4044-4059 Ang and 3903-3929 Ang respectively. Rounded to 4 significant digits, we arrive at 124.8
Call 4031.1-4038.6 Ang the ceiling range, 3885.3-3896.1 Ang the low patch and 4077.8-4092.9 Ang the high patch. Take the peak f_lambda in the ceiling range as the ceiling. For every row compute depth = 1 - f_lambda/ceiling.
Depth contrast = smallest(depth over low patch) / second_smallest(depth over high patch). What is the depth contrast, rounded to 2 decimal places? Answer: -2.13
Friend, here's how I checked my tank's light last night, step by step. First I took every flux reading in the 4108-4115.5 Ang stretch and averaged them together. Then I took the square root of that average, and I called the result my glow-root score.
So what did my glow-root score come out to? 4.6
